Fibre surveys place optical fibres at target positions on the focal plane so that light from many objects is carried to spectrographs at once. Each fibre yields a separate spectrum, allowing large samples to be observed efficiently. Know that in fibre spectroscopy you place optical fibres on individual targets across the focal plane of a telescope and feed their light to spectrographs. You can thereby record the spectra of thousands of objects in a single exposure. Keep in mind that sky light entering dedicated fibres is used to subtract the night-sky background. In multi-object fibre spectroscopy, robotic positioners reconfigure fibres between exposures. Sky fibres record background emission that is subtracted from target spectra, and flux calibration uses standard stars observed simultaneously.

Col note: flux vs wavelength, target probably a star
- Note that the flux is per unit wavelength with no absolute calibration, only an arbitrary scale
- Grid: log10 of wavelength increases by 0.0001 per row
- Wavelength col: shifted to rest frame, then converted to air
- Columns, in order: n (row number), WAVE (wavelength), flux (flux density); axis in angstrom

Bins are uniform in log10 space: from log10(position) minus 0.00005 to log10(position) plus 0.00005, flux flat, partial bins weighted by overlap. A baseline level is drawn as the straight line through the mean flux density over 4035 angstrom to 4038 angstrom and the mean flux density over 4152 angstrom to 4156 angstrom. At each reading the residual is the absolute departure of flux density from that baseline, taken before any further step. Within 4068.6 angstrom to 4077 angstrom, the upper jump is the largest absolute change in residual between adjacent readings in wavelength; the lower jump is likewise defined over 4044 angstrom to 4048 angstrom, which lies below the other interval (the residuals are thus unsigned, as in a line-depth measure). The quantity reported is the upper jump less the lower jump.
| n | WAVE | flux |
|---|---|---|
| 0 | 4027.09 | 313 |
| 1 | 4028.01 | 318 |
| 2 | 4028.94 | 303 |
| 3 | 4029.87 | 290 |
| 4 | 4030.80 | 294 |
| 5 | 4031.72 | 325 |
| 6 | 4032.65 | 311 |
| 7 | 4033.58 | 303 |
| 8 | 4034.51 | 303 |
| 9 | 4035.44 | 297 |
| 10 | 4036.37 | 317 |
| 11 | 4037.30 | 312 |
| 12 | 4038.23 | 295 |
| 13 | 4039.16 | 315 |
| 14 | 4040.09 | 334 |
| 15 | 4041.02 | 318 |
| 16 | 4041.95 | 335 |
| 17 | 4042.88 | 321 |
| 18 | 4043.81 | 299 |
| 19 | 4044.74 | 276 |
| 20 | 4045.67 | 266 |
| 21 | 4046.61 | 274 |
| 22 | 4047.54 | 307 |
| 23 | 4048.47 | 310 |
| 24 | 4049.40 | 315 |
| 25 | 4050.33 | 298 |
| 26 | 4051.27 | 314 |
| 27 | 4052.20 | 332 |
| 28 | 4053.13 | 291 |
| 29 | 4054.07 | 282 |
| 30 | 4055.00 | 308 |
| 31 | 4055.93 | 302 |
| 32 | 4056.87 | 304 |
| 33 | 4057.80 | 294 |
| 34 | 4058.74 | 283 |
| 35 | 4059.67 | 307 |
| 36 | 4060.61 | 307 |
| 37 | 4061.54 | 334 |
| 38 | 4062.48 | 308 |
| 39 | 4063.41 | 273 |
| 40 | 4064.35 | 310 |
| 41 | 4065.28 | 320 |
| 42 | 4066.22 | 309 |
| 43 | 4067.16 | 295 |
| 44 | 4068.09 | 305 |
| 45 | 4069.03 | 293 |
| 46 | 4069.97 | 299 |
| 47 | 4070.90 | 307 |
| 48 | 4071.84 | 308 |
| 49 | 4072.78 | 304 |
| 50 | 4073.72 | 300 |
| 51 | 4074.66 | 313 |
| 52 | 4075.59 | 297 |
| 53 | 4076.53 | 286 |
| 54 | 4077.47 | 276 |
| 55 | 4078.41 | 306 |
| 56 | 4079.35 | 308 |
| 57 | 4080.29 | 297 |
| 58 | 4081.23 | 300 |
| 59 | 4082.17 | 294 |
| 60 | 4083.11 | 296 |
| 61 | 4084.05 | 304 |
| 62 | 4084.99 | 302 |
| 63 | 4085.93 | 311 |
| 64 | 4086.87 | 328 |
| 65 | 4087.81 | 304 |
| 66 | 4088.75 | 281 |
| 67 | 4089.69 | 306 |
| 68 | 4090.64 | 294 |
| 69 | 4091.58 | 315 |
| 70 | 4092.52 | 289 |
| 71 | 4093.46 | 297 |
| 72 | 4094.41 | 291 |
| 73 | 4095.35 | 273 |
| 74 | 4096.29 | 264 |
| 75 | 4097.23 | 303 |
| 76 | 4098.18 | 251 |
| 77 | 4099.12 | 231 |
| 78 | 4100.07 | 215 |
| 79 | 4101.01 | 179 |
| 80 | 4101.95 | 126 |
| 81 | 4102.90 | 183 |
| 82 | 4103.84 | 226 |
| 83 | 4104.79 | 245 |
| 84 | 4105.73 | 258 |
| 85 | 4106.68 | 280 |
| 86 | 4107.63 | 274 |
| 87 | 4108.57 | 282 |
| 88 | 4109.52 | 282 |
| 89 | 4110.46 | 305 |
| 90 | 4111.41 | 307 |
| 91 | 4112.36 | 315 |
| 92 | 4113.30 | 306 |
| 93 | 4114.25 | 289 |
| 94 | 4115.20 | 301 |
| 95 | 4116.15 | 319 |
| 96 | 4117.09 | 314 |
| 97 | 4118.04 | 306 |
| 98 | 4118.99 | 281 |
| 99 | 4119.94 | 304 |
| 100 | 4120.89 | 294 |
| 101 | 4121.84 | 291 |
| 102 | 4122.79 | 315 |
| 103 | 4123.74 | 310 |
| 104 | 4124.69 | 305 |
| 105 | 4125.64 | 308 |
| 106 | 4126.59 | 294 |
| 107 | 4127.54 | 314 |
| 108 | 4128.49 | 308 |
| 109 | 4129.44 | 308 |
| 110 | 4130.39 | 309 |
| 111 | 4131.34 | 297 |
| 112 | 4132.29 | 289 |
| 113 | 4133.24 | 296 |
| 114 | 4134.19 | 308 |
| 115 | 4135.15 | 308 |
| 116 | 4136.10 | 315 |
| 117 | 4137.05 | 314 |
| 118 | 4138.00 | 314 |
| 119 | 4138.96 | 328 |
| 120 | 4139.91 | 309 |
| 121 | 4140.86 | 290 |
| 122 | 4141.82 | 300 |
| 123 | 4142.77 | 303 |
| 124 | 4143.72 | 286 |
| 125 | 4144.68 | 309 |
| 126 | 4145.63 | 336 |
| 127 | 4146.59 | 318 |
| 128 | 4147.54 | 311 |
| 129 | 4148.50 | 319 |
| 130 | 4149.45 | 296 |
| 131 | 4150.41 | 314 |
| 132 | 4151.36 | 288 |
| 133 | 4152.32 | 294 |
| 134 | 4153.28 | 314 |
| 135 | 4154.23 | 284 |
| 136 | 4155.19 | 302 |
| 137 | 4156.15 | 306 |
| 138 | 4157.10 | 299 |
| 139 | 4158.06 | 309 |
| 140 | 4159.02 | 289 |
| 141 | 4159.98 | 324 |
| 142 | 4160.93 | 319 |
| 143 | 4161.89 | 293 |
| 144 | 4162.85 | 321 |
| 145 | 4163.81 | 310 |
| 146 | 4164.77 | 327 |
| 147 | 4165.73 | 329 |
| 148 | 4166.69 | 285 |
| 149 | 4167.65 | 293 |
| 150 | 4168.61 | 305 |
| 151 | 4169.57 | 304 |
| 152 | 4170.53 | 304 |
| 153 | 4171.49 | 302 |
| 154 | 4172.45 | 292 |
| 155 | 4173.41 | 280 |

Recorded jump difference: -22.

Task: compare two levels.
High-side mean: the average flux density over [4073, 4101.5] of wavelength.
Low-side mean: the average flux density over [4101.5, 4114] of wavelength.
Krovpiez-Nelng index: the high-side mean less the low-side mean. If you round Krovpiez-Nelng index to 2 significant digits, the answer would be 26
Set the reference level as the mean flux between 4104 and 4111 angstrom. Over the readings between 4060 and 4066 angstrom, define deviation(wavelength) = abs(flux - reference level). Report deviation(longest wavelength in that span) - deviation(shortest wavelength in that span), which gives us 13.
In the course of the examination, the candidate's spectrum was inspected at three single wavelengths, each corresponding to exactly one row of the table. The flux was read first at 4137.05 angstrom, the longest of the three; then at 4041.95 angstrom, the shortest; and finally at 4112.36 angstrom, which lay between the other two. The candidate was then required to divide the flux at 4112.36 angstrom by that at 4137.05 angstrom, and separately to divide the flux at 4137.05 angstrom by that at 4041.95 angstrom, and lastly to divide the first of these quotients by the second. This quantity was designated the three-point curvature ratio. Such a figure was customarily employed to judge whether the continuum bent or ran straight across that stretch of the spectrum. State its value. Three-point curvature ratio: 1.07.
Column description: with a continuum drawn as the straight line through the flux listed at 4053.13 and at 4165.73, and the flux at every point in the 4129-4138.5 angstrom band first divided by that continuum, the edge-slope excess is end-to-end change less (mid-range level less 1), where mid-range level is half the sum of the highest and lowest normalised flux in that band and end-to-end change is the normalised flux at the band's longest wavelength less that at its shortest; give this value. 0.06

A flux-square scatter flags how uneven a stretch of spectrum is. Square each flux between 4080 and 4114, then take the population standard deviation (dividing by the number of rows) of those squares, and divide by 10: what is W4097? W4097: 2083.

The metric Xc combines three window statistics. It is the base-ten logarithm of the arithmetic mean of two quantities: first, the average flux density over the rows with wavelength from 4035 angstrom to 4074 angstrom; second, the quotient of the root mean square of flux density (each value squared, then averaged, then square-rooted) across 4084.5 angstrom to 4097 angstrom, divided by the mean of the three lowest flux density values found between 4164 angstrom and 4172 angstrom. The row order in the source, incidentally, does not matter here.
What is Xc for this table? 2.18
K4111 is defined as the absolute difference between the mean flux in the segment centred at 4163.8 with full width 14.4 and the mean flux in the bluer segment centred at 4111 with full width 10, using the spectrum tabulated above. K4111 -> 13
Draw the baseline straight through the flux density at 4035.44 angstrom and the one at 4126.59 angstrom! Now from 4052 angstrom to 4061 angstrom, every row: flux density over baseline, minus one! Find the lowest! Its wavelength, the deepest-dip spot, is 4054.07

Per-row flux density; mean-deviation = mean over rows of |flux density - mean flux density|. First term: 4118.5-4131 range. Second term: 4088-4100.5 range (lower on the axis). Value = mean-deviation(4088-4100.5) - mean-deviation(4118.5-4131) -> 16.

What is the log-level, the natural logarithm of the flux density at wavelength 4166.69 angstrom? 5.65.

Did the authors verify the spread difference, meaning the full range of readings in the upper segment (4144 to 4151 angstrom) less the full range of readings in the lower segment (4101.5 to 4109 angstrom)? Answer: -116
